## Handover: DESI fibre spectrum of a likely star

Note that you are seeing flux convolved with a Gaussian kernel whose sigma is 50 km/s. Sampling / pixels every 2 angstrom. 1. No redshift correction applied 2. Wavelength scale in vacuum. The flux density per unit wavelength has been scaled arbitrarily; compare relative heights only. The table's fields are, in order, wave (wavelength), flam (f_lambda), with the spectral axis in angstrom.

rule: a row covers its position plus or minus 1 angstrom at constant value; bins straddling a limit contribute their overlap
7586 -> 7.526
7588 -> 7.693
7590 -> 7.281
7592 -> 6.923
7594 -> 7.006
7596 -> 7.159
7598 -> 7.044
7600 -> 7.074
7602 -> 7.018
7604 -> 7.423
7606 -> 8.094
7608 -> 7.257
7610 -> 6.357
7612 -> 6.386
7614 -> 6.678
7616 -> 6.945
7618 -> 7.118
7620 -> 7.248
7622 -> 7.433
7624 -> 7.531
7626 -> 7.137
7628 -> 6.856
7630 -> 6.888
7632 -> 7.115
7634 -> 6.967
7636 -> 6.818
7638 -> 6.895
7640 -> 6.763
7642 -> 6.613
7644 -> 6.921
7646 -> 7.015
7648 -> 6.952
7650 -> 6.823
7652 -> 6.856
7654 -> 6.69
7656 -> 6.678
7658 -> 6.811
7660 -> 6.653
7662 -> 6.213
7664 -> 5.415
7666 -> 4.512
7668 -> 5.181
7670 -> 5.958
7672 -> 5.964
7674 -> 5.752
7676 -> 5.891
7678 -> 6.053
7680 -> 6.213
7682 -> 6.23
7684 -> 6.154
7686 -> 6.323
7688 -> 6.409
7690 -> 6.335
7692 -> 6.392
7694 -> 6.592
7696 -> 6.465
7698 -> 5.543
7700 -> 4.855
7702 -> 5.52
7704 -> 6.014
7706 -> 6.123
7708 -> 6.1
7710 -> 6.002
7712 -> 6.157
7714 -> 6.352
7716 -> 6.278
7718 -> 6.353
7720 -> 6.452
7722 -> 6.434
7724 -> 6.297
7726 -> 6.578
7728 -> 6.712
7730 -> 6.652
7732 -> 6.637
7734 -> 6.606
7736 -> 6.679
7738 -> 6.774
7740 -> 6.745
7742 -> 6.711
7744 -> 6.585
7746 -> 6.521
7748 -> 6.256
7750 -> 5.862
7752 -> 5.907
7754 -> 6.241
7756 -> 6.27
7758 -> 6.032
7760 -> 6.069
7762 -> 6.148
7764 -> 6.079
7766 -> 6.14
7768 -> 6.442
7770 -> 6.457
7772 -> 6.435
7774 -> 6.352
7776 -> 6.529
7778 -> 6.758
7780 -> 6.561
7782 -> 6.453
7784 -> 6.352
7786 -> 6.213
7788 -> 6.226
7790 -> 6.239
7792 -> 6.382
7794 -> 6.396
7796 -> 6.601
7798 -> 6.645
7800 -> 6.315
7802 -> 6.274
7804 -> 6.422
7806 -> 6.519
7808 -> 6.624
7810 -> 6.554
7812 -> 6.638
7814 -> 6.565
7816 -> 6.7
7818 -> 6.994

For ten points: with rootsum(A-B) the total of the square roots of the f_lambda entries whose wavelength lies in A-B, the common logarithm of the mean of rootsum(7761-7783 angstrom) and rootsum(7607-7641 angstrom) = 1.56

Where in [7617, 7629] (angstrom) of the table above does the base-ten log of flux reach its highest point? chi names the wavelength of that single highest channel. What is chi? 7624 angstrom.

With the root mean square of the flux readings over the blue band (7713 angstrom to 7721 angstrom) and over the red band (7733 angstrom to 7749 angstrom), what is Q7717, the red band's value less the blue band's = 0.3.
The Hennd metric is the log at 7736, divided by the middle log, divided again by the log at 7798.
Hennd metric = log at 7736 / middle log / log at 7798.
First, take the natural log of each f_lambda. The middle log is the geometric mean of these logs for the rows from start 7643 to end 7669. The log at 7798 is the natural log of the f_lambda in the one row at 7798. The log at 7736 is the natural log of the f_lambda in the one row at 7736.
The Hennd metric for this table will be 0.55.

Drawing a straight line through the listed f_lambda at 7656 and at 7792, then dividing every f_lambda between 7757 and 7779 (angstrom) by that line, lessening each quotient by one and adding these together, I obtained -0.2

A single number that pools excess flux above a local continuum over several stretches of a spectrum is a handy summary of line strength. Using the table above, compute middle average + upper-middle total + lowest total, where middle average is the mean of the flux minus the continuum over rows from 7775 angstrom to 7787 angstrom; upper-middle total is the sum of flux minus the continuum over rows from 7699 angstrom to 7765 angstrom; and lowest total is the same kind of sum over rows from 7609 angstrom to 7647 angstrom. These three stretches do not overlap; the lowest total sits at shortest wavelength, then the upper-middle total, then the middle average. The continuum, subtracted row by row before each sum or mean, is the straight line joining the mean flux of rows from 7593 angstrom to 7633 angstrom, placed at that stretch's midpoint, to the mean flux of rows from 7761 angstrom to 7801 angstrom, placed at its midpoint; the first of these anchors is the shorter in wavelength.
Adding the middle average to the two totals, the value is -12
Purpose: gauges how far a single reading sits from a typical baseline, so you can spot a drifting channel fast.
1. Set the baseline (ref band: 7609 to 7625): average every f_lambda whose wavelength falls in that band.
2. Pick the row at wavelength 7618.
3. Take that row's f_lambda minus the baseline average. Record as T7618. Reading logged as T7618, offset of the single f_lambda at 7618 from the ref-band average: 0.16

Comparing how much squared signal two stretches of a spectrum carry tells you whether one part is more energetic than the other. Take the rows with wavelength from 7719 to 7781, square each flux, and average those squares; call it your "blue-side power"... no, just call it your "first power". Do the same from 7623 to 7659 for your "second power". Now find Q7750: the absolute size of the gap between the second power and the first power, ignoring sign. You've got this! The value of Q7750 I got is 6.5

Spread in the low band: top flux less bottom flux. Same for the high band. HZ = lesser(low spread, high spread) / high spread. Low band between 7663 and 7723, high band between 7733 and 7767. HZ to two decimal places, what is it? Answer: 1.00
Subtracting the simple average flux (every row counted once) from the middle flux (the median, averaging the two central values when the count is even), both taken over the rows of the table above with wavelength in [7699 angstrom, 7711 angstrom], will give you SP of 0.24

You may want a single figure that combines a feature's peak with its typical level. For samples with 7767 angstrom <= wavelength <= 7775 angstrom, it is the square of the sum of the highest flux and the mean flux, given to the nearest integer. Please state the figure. 166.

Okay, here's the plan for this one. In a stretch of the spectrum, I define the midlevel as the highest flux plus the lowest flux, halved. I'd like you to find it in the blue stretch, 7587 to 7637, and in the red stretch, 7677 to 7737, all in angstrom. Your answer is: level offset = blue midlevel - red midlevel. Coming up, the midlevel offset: 1.4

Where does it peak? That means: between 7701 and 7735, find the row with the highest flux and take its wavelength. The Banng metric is 7728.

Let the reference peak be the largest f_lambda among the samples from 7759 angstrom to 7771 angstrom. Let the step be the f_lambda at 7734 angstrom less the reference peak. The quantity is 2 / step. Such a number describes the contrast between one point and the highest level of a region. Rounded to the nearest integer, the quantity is 13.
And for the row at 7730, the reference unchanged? 10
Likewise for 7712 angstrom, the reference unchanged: -7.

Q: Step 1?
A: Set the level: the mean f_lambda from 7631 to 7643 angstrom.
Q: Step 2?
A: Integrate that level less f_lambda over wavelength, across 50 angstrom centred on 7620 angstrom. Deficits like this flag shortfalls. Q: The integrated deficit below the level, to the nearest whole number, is -8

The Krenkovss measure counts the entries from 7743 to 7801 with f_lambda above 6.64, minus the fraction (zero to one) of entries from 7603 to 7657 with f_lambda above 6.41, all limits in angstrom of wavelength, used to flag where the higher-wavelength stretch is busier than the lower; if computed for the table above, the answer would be 1.1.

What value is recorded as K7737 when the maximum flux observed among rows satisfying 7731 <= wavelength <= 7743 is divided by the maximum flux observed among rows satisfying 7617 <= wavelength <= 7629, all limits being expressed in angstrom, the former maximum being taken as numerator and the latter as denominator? 0.90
